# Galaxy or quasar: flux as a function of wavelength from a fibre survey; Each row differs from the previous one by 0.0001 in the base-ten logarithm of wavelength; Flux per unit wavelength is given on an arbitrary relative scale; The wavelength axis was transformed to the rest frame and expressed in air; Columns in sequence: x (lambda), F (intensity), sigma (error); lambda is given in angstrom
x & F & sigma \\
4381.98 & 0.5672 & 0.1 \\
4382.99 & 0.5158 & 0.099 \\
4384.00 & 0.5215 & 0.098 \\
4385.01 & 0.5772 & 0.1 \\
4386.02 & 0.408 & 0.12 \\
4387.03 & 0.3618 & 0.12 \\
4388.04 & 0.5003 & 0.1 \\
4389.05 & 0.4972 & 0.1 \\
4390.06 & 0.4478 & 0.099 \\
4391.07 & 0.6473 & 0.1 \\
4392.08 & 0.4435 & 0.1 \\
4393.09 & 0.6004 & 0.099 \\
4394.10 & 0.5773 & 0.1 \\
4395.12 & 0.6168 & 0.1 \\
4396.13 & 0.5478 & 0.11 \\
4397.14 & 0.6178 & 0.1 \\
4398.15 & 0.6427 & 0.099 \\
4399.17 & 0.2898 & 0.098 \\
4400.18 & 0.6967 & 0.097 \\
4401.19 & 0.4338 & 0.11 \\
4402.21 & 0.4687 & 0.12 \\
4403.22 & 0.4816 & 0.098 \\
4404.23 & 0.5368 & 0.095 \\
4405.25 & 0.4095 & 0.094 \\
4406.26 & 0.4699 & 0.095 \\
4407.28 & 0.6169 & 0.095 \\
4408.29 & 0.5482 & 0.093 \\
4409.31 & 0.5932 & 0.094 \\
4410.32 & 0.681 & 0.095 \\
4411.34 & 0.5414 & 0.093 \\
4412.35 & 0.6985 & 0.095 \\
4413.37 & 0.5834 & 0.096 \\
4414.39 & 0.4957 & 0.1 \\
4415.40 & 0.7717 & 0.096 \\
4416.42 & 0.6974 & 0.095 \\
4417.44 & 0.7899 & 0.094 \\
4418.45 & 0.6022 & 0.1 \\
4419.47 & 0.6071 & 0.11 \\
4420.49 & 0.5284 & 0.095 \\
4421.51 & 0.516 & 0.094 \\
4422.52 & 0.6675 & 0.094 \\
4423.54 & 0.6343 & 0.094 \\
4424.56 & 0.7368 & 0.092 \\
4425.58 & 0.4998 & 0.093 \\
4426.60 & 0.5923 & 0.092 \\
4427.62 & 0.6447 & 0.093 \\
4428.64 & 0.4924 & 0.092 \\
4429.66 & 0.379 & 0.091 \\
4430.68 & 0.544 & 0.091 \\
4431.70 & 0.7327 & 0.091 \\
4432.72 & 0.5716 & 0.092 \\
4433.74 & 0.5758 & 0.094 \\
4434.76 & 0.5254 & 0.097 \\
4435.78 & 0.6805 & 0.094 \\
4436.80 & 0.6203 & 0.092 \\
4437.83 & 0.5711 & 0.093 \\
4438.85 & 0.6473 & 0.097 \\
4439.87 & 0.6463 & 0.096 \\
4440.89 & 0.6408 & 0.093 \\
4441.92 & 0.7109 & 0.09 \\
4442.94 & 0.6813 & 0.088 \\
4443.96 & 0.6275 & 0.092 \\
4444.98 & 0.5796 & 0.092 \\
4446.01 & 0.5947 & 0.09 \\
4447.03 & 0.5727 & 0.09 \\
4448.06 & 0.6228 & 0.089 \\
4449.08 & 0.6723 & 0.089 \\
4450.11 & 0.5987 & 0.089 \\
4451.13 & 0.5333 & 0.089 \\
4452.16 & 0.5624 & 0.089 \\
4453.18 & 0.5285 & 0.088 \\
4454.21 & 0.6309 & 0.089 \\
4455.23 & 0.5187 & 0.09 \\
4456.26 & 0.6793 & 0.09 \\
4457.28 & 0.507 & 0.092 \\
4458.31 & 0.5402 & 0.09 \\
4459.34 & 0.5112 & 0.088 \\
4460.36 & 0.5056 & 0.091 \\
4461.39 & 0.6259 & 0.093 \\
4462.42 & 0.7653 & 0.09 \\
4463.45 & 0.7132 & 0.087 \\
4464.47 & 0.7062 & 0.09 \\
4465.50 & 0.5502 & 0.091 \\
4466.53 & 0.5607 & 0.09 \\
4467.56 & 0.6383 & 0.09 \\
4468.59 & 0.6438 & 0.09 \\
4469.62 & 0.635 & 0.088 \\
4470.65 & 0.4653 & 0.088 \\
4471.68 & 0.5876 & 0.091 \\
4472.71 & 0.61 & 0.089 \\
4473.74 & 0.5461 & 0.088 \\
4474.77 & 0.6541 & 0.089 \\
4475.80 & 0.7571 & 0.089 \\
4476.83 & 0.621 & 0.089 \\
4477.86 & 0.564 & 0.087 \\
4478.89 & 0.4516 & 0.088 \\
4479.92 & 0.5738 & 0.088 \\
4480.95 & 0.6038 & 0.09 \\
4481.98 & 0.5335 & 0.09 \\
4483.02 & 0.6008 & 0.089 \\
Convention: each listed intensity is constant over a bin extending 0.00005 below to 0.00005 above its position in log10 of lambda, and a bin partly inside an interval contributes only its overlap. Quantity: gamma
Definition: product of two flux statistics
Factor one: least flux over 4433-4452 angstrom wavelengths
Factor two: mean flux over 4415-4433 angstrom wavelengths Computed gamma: 0.321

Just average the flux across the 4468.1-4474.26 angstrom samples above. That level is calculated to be 0.58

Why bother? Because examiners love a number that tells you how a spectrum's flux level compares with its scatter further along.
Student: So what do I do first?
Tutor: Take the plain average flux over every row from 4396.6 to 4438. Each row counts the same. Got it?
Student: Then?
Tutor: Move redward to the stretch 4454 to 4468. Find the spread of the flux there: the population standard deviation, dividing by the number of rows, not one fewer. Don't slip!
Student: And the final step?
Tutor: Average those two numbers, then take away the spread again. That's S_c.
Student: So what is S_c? 0.248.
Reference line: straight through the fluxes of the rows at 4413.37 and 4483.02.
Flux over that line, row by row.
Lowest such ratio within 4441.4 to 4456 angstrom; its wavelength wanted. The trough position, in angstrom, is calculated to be 4455.23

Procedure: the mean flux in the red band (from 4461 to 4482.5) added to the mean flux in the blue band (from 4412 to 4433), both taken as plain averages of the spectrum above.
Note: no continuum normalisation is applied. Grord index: 1.22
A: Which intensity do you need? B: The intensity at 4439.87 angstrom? 0.6463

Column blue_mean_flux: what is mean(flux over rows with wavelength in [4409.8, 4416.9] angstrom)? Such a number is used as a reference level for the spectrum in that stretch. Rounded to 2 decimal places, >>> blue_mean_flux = 0.64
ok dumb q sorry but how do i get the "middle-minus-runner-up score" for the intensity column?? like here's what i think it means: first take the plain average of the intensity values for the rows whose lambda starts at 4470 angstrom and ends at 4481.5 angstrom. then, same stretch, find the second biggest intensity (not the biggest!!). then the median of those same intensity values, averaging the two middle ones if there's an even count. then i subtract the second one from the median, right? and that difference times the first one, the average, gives -0.039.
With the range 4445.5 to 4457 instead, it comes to -0.046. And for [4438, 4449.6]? -0.026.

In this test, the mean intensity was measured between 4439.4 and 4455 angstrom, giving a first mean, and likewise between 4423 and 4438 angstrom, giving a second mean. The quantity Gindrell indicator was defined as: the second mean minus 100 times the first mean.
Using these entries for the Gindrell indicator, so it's -61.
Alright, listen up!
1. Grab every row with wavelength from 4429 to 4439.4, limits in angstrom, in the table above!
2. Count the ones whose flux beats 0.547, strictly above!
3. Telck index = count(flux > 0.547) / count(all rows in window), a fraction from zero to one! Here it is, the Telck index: 0.70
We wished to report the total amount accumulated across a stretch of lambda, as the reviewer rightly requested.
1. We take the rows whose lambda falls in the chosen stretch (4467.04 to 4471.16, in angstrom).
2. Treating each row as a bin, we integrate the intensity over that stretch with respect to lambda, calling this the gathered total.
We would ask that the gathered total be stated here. 2.45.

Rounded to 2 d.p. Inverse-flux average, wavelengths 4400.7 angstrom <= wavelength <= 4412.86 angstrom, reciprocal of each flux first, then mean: 1.90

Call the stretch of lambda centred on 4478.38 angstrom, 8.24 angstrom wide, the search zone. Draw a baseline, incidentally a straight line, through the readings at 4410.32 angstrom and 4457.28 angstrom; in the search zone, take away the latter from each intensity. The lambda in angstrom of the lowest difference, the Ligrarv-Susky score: 4478.89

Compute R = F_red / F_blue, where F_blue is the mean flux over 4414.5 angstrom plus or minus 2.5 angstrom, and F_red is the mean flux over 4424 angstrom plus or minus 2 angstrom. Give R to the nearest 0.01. 0.98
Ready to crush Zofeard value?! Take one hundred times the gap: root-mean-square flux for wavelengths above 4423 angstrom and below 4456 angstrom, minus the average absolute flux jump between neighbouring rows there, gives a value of 52.6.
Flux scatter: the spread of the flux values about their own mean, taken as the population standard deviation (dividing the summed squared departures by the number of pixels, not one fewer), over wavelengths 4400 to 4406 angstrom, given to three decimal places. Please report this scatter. 0.095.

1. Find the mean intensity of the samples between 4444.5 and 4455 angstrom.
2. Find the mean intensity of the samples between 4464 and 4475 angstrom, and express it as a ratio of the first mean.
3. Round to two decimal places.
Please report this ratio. 1.02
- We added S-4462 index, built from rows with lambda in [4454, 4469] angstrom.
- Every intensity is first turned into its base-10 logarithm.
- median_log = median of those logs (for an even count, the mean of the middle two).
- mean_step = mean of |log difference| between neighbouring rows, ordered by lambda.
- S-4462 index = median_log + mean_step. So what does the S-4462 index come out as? -0.148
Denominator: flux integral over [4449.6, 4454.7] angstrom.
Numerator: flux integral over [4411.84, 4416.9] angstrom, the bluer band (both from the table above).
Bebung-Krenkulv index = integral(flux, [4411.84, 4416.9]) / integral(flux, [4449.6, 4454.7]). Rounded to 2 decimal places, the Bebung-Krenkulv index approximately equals 1.13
